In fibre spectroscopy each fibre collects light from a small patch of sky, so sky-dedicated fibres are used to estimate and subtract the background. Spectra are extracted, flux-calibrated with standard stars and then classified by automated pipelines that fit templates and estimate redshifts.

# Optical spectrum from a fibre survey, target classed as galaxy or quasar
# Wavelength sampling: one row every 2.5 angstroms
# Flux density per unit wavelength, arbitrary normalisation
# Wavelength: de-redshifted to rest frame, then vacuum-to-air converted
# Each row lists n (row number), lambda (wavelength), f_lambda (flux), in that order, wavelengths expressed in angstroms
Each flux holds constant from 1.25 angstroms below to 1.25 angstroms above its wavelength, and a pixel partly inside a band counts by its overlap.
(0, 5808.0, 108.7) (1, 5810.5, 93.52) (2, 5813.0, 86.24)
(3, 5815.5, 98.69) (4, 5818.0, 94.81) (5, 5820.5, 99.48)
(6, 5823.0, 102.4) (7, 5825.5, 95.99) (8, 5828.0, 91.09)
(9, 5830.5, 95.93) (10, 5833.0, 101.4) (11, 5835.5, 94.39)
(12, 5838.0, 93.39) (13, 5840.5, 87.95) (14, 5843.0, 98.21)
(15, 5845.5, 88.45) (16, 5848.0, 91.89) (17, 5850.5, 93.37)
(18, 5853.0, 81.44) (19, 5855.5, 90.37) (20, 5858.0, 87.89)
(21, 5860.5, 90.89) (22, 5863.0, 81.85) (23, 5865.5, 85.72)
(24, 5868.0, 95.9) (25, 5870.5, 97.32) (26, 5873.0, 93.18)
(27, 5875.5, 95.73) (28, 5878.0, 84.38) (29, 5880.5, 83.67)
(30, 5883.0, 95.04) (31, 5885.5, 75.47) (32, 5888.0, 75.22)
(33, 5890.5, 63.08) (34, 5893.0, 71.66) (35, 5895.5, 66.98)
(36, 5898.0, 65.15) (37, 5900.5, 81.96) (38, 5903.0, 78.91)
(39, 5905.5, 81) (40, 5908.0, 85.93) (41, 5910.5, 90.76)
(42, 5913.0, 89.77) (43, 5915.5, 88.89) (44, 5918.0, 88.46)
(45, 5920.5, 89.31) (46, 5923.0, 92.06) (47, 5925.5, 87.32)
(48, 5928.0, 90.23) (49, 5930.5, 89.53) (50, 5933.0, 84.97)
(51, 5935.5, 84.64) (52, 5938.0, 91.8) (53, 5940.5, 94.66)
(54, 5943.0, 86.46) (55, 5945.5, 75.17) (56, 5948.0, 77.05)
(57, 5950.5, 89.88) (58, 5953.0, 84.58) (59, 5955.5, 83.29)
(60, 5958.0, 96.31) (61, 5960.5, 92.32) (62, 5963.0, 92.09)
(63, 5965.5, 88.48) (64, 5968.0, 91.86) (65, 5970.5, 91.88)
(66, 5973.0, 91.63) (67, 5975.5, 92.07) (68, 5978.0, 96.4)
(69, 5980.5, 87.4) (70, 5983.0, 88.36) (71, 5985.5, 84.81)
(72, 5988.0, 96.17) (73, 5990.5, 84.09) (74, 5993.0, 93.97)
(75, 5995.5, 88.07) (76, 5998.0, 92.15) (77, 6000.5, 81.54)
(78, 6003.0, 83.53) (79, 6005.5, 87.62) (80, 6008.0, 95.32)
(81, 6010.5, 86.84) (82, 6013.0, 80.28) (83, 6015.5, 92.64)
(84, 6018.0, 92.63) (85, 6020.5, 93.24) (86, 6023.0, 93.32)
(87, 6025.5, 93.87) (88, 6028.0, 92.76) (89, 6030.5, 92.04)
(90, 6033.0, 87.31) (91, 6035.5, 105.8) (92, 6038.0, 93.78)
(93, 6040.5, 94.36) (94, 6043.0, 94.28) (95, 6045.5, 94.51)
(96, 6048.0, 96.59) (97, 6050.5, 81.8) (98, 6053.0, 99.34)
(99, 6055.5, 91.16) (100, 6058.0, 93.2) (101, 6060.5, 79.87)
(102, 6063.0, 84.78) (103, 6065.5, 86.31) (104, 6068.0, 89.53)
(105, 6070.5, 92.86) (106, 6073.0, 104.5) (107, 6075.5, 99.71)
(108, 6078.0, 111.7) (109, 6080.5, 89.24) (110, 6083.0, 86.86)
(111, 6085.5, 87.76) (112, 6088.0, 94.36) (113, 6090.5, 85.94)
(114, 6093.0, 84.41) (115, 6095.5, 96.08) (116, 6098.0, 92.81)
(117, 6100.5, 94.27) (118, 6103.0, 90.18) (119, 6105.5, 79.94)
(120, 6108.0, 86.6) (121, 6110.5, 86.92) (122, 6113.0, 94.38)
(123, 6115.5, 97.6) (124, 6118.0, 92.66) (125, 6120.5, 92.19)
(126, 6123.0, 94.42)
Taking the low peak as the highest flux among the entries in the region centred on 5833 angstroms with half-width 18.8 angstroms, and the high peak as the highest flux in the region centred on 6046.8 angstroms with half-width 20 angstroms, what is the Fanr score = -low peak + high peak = 3.4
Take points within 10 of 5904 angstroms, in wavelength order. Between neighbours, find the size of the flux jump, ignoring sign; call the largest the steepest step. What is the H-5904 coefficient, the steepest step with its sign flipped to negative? -16.8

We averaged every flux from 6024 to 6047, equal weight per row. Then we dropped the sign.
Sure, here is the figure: 94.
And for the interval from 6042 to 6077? 92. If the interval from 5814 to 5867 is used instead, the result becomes 93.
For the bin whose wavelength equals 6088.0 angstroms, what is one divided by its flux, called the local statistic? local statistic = 0.0106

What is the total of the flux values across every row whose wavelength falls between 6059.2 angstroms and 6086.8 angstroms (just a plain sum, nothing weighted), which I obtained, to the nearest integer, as 1013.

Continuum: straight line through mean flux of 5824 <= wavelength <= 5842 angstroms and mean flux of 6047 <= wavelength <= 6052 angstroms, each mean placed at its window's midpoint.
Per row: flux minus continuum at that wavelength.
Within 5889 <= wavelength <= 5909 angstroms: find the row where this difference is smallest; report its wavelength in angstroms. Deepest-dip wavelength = 5890.5 angstroms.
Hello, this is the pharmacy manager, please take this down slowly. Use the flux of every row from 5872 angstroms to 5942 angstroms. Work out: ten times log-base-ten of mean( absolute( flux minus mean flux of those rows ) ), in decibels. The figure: 8.5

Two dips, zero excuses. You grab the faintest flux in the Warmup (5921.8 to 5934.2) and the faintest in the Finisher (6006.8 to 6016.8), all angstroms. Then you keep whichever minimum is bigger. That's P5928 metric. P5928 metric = 85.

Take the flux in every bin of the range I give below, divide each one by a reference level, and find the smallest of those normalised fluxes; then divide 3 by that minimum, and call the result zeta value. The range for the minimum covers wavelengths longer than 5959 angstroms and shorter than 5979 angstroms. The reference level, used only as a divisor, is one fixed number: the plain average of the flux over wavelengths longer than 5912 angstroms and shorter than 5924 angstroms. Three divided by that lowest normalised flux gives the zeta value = 3.04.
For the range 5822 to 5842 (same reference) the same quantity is 3.06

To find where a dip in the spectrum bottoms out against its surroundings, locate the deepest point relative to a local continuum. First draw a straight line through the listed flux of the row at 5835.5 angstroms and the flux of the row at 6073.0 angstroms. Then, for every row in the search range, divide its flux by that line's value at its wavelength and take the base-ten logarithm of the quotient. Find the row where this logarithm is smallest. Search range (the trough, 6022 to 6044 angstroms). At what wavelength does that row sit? 6033.0 angstroms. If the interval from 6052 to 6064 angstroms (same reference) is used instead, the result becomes 6060.5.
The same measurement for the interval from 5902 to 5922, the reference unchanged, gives 5903.0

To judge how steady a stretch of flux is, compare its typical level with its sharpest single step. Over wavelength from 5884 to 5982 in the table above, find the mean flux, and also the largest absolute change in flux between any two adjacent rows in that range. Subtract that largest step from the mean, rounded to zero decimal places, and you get 68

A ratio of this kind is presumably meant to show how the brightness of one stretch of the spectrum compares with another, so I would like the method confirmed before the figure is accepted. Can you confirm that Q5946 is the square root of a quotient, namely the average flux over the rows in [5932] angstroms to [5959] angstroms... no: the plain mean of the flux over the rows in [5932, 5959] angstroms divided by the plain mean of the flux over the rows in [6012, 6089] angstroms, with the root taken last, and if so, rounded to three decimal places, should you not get 0.965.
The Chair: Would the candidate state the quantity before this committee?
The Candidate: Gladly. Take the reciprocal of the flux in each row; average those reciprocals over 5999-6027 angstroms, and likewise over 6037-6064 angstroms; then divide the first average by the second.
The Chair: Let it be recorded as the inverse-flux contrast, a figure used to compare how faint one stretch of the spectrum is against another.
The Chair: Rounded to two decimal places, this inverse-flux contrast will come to 1.02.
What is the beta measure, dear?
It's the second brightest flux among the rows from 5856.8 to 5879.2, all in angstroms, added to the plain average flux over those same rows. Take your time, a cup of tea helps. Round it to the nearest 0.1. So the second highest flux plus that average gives 186.2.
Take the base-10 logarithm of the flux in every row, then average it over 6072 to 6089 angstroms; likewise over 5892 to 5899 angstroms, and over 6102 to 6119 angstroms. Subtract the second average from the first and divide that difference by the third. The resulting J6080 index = 0.077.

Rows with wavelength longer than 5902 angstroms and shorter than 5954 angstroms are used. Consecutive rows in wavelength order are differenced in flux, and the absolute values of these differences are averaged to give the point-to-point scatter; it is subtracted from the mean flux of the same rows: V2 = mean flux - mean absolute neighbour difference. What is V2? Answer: 83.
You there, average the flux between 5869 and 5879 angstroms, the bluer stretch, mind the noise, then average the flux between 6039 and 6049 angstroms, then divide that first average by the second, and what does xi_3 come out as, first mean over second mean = 0.98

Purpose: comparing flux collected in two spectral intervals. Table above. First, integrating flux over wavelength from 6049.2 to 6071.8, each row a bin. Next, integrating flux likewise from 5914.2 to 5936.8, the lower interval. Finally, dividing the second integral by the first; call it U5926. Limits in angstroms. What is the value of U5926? 1.00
